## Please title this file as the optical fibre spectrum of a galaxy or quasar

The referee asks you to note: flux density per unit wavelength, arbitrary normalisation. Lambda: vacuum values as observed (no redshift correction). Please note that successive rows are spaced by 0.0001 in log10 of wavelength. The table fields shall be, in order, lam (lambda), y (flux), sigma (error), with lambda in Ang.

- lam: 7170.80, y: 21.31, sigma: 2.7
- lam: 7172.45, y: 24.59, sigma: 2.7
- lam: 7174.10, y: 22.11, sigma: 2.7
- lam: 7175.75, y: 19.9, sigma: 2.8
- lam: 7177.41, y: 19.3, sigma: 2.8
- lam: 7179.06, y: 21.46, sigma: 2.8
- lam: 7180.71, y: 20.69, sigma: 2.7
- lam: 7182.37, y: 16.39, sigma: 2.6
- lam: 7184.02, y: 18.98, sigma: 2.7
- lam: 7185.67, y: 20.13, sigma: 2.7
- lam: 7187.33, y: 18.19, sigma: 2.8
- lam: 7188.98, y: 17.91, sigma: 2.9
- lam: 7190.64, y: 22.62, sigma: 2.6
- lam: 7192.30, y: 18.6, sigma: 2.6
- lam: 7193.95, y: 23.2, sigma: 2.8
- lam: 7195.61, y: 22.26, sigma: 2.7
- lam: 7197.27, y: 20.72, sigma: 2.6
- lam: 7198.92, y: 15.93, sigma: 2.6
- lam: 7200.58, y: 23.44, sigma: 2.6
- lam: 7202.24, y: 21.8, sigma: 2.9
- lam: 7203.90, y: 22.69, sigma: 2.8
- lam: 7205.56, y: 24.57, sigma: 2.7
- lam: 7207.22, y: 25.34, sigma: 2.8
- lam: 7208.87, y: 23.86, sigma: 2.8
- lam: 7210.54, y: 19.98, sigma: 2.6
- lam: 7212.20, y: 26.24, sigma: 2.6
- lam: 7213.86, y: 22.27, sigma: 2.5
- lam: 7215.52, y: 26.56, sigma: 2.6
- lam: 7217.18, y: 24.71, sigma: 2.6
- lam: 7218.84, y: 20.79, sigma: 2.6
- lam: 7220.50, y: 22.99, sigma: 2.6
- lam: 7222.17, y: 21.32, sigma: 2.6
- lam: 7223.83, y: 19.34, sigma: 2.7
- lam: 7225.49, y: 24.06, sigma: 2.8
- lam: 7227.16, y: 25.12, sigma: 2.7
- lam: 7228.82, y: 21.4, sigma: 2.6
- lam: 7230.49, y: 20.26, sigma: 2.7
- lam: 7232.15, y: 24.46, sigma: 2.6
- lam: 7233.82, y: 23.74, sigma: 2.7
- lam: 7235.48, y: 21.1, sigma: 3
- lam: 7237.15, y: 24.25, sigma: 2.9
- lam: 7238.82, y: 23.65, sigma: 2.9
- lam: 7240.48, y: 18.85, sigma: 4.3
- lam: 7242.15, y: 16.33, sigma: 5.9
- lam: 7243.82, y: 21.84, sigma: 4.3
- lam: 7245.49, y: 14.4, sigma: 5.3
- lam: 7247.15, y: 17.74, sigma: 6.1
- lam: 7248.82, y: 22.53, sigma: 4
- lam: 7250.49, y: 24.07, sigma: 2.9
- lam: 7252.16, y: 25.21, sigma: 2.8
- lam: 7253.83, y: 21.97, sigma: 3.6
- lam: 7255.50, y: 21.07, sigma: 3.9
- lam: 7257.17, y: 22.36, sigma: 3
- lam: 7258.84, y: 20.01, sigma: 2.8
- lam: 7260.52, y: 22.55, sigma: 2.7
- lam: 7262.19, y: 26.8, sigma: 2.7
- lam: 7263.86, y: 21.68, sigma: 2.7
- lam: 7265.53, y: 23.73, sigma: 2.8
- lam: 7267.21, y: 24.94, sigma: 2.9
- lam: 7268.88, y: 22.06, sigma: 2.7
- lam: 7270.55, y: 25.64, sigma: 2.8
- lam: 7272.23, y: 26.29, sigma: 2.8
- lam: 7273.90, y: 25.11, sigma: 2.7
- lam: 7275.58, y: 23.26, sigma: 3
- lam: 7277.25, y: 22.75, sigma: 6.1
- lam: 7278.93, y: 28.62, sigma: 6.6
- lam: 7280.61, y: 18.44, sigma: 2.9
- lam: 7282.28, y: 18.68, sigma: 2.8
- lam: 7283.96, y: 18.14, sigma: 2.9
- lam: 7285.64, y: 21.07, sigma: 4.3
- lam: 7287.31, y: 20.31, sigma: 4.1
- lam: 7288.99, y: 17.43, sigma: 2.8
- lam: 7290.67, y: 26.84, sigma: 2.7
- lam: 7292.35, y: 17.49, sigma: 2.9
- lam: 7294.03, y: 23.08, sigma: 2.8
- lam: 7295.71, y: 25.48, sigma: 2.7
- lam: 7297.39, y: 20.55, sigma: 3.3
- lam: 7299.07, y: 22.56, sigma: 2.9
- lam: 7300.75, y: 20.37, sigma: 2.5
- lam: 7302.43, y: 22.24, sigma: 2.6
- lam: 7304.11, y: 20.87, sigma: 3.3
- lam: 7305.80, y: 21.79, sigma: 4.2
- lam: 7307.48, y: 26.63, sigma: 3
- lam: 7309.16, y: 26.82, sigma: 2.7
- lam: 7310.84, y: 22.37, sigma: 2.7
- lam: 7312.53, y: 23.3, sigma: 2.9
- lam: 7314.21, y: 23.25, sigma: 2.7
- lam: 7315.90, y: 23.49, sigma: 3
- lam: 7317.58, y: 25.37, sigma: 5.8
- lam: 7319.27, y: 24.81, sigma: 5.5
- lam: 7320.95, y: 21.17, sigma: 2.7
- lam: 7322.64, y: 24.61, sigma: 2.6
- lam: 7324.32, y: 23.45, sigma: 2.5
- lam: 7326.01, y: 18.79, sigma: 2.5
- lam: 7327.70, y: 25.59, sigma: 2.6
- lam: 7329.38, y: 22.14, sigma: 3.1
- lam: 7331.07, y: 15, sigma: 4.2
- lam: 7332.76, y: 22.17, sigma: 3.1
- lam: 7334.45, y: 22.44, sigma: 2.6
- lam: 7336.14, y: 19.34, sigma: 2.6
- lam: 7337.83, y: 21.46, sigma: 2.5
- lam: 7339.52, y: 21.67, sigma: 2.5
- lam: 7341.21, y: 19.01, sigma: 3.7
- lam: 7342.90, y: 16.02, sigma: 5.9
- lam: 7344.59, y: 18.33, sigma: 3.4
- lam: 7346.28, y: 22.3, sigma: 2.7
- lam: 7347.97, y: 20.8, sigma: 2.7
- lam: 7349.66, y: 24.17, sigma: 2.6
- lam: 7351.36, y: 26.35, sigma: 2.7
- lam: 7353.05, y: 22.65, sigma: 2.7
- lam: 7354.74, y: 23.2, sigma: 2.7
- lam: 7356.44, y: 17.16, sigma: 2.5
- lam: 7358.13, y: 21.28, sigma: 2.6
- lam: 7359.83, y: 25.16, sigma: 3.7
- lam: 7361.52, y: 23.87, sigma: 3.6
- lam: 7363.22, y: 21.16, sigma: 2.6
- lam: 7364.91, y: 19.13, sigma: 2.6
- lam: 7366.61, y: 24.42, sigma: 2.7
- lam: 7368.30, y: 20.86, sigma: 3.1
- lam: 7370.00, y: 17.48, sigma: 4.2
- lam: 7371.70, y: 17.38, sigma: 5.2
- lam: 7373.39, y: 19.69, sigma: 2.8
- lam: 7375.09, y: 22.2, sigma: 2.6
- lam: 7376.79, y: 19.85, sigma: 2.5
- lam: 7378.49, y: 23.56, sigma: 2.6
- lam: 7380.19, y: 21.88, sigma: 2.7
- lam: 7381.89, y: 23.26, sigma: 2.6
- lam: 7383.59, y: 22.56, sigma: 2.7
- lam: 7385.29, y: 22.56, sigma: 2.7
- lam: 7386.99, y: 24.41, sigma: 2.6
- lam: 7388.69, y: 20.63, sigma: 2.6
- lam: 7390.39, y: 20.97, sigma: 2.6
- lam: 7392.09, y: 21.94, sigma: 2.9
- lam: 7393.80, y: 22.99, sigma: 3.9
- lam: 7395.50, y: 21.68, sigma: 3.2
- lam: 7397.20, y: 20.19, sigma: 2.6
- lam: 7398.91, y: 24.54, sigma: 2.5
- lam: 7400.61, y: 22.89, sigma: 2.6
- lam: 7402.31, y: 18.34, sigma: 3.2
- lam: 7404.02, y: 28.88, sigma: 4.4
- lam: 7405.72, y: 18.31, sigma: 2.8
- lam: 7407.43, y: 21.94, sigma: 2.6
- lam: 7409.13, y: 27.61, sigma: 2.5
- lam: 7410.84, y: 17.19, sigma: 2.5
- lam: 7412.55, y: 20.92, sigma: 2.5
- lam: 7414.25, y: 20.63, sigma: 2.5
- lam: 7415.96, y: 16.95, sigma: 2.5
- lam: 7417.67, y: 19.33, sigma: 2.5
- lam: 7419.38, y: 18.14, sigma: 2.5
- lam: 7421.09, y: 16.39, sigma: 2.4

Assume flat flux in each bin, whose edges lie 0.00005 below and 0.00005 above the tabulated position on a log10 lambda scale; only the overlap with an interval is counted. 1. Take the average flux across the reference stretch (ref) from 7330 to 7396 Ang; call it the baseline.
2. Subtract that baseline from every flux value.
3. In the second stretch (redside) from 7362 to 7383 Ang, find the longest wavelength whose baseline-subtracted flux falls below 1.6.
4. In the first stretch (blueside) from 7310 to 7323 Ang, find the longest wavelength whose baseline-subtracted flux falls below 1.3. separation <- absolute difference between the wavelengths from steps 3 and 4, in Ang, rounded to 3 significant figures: 59.2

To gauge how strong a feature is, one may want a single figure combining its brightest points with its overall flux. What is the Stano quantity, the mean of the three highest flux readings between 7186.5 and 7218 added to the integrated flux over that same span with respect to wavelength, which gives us 724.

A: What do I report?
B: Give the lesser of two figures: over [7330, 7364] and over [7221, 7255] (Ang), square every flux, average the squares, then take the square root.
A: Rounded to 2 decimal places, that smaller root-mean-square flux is 21.37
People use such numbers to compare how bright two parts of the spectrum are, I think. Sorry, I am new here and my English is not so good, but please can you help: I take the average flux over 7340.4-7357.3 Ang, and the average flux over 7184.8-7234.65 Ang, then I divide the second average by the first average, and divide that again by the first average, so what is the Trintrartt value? 0.0502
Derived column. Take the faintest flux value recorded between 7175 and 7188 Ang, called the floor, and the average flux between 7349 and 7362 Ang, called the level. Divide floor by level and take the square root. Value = 0.845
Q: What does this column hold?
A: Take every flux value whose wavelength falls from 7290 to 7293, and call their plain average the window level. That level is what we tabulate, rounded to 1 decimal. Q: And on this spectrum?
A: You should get 22.2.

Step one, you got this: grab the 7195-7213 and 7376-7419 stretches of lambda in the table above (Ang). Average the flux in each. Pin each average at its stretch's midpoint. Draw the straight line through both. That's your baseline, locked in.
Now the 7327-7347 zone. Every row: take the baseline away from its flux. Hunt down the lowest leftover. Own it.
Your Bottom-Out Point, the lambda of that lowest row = 7331.07 Ang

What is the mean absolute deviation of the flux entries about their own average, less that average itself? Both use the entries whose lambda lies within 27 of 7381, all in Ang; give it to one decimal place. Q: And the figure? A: -19.7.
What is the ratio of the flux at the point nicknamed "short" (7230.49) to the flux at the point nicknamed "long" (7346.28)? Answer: 0.91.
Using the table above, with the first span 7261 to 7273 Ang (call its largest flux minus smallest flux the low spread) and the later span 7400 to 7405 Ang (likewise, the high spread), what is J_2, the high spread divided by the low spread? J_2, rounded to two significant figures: 2.1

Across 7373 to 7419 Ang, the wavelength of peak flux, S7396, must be 7404.02 Ang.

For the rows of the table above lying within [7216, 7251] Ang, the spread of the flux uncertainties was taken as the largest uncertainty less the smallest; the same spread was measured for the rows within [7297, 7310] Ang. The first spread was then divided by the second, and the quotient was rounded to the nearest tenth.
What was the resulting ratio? 2.1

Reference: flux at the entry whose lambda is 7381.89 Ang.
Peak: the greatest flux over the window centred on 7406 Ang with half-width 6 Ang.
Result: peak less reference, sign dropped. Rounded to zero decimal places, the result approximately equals 6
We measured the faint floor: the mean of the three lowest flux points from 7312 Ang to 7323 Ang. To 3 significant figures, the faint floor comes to 22.6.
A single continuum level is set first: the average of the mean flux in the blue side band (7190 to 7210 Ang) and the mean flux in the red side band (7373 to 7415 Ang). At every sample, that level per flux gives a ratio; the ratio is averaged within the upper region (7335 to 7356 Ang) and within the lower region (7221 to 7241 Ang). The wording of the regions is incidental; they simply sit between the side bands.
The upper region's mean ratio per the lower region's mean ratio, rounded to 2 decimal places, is 1.06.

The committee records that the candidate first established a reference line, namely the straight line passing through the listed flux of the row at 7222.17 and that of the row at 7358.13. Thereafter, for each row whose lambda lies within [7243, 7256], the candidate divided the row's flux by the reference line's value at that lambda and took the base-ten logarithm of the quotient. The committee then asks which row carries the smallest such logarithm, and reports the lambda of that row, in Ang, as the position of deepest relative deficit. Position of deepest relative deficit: 7245.49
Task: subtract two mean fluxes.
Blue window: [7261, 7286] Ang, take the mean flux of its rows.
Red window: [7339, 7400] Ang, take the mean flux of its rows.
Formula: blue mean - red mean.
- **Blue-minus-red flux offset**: 1.6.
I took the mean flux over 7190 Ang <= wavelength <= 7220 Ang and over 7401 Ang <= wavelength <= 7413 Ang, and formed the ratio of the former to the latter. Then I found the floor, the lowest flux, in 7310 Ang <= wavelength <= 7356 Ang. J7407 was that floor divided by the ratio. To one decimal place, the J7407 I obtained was 14.6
